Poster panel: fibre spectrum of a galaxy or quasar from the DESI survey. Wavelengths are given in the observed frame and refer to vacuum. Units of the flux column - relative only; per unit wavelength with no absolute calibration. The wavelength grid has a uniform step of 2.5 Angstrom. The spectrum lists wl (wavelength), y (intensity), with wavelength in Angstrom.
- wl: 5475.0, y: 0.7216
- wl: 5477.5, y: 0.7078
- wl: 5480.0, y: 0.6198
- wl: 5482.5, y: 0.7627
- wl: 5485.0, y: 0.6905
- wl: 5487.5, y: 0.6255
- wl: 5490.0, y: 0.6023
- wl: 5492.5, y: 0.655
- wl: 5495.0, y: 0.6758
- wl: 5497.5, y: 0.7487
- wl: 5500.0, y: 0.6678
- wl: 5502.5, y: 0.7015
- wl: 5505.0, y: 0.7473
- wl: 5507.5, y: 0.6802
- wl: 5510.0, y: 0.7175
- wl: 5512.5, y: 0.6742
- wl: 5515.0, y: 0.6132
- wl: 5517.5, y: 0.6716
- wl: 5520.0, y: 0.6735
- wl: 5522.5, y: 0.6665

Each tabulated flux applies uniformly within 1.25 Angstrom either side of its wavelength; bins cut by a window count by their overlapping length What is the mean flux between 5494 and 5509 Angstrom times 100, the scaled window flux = 70.4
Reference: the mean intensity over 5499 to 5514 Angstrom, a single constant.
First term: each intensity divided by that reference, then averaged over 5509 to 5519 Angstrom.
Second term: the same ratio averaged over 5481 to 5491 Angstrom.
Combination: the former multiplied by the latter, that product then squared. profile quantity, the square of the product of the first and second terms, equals 0.85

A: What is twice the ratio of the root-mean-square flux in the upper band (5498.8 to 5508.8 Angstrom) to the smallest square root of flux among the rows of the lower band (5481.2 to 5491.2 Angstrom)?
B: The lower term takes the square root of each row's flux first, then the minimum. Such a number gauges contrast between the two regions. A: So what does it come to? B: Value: 1.80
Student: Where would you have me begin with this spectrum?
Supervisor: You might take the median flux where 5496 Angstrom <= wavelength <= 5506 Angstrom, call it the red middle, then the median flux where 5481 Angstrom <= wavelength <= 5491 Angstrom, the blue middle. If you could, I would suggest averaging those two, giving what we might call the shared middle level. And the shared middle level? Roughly 0.691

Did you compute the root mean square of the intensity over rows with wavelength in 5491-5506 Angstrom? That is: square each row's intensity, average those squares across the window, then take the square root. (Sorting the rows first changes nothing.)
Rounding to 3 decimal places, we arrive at 0.700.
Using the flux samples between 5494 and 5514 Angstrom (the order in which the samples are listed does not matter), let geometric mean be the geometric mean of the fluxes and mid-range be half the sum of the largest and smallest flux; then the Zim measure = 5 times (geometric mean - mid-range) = -0.04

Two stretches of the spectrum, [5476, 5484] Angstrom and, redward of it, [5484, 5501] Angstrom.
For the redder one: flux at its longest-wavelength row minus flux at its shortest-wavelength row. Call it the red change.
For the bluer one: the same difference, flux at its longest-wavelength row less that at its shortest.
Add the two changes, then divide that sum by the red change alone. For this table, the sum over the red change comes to -1.4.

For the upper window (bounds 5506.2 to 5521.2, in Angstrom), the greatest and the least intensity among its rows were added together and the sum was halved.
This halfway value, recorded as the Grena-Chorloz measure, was 0.665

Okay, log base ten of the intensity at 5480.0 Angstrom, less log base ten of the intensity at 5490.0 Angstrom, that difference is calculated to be 0.012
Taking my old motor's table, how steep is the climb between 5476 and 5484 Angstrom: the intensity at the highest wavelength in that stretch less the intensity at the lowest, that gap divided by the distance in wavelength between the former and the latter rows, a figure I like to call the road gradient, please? 0.011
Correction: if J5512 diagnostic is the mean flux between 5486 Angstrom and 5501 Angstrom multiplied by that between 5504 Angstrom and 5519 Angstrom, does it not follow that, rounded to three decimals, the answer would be 0.453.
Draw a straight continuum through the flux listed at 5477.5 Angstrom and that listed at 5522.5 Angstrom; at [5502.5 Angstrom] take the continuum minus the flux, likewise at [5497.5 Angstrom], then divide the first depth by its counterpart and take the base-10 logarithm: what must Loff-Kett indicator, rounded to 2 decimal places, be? -0.55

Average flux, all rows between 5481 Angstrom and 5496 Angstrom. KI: 0.67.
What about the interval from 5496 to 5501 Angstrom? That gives 0.71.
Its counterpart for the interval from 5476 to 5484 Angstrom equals 0.70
